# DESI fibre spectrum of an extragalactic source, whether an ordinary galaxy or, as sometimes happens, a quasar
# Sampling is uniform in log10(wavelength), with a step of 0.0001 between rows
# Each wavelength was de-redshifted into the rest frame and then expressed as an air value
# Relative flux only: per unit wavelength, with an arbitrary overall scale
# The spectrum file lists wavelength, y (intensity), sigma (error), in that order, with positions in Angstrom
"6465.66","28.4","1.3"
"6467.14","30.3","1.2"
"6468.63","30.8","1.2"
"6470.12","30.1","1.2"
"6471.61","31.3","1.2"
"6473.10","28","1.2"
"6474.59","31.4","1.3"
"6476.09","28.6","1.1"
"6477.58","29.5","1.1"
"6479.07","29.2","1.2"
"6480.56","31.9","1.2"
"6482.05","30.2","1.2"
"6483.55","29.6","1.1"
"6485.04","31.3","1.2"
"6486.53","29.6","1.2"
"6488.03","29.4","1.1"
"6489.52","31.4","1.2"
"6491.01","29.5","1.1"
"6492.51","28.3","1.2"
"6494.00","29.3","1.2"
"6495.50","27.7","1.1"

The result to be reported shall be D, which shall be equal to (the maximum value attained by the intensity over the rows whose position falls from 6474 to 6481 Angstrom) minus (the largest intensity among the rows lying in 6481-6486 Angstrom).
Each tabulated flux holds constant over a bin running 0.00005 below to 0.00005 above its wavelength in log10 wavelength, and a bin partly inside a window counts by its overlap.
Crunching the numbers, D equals 0.60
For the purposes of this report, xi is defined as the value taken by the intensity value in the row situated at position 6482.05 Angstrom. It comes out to 30.2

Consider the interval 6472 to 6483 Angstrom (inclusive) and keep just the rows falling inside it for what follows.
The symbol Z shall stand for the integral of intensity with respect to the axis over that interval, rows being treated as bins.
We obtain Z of 328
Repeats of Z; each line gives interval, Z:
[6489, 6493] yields 119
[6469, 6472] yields 92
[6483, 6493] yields 299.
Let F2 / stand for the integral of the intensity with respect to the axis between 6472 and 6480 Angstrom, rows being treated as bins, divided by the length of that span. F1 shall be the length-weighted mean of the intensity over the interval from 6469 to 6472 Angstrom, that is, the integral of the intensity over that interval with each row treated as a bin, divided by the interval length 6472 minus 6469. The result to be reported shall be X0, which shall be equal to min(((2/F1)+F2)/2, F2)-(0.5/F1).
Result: 14.8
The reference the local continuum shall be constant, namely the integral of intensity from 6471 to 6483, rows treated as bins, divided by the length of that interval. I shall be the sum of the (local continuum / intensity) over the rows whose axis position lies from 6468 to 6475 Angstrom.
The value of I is 4.95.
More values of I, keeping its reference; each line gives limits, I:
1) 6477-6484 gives 4.99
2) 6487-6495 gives 5.07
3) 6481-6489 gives 4.99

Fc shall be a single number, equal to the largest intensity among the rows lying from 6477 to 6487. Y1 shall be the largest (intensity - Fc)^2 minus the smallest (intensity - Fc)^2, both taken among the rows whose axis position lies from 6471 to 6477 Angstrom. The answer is 15.0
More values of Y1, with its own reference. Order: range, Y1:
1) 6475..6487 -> 10.9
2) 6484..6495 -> 12.7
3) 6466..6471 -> 2.0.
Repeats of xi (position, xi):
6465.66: 28.4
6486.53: 29.6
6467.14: 30.3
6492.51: 28.3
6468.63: 30.8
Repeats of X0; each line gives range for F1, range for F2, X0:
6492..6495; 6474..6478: 14.9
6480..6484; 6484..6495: 14.9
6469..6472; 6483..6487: 15.2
